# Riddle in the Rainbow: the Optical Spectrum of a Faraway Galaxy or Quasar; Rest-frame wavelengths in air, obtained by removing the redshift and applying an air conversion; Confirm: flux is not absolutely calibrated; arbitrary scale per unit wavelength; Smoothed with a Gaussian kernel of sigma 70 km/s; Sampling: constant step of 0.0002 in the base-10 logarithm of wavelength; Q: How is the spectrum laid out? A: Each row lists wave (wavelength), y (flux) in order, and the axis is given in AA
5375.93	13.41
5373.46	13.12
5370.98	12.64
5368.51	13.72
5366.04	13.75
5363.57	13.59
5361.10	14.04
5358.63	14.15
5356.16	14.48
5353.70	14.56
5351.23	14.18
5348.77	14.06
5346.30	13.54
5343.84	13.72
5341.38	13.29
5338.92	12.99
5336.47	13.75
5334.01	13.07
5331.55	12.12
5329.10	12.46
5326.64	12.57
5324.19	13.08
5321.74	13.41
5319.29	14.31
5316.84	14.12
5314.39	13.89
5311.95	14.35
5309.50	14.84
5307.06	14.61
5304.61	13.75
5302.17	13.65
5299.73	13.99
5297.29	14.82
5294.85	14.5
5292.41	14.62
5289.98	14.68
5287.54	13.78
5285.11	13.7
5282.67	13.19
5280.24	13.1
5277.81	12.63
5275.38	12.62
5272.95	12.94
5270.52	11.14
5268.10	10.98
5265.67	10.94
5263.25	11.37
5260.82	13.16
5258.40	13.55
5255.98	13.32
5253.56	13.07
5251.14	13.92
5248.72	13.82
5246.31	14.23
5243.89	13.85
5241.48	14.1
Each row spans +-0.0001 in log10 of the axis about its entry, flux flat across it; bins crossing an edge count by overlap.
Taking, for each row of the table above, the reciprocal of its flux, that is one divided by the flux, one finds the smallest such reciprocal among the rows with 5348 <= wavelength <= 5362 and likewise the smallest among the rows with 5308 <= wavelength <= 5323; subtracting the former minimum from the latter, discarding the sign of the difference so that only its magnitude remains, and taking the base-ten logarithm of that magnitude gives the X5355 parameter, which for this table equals -2.89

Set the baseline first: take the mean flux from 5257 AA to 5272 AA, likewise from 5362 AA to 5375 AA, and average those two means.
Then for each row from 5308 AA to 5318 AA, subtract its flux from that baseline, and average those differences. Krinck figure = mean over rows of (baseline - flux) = -1.7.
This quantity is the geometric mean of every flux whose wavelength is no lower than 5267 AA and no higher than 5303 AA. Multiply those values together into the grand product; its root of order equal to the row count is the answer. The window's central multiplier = 13.3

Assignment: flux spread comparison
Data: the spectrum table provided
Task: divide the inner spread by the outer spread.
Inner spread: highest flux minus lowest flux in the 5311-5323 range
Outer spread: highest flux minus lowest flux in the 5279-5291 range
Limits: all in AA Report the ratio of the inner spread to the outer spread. 0.59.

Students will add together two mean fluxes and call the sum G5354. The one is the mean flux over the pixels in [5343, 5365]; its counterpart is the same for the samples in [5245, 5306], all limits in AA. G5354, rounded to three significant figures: 27.3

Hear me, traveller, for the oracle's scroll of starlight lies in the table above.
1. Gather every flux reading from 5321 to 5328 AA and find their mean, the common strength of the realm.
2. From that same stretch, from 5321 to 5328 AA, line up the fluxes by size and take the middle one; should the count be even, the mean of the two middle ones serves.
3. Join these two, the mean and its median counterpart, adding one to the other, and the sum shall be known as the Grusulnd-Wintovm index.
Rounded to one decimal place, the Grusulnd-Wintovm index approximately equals 26.1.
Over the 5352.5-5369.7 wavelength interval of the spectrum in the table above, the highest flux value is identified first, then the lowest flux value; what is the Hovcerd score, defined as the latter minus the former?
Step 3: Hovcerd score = -1.0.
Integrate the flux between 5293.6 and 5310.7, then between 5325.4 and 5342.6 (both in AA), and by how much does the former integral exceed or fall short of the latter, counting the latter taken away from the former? 23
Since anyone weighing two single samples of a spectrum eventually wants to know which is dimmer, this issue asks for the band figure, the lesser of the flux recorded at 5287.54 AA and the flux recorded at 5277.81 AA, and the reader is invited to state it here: 12.6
